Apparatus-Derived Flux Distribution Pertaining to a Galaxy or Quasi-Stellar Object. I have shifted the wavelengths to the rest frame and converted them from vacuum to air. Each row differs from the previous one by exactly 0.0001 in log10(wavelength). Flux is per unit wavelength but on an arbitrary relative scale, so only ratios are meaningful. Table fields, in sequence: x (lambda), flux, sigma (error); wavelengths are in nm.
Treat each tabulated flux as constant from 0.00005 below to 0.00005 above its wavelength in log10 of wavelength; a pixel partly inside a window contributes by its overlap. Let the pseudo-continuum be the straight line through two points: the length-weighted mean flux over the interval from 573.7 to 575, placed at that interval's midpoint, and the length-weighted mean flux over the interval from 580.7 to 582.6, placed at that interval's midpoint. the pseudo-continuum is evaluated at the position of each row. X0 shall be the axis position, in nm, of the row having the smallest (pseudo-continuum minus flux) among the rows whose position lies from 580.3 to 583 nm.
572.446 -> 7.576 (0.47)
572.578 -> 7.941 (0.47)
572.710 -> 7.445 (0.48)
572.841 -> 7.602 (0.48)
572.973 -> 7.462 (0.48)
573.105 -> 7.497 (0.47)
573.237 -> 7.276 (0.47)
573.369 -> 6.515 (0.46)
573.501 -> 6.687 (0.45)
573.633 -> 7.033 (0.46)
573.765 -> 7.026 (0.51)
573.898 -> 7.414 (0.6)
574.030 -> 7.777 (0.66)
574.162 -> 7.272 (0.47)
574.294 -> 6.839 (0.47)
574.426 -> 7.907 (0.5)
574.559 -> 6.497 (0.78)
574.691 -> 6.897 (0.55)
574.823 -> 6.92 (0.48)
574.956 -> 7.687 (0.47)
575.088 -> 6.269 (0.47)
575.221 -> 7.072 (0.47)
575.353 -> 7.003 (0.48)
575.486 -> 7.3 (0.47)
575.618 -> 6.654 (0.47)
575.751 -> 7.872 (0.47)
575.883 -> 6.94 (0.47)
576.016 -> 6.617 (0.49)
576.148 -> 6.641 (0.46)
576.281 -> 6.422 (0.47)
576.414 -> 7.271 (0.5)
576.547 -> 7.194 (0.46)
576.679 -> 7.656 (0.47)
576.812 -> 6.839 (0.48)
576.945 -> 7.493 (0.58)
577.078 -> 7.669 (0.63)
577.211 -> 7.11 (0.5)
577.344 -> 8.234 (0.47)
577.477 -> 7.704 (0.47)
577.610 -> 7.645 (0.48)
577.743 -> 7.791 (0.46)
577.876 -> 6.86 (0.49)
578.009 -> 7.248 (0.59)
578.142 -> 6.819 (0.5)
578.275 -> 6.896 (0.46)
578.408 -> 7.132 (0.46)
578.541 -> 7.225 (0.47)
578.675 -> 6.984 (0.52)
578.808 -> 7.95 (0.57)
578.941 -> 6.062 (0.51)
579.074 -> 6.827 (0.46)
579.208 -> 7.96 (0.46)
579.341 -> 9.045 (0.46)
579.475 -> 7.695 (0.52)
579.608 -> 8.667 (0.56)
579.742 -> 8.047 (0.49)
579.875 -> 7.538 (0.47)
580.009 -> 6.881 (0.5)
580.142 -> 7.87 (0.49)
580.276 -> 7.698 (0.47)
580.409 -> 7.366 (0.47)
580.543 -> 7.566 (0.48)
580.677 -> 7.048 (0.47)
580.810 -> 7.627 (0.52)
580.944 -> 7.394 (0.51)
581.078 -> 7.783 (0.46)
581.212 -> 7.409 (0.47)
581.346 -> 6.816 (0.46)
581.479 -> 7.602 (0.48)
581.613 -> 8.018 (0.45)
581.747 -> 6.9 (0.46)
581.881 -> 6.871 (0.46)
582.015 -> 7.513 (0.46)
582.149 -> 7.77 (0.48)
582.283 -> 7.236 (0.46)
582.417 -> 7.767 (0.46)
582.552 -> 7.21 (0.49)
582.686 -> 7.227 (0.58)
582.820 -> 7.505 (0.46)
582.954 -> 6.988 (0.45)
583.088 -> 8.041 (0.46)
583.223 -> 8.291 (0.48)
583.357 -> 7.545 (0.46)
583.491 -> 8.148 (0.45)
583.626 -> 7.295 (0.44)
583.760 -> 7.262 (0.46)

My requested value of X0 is 581.613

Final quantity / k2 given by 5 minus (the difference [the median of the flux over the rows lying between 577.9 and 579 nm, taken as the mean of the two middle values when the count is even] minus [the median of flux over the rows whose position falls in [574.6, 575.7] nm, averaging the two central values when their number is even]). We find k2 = 4.90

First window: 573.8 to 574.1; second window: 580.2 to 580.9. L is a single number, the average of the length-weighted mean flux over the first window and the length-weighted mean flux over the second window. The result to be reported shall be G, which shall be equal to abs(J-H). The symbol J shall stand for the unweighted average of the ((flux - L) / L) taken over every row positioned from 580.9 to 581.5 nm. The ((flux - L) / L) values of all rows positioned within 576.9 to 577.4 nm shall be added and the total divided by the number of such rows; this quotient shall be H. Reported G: 0.030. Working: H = 0.02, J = -0.012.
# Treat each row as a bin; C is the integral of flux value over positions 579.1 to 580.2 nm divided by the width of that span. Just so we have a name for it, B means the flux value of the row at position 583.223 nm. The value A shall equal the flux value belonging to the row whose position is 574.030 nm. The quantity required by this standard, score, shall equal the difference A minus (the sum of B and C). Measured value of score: -8.4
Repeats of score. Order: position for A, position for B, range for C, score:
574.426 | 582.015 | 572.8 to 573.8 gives -6.7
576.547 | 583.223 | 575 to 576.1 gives -8.1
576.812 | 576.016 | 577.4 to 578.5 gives -7.1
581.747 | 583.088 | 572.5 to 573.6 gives -8.4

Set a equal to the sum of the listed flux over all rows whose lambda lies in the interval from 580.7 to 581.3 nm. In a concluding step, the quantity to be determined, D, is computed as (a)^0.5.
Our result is 5.50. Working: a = 30.2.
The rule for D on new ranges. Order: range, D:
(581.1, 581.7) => 5.46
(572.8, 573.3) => 5.46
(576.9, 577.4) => 5.52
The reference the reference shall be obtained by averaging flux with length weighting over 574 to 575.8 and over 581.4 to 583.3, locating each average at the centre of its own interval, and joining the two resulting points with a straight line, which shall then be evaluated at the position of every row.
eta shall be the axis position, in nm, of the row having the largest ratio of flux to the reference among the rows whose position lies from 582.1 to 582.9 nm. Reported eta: 582.149 nm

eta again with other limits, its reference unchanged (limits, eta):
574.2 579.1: 577.344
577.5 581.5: 579.341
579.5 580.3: 579.608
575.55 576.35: 575.751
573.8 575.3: 574.426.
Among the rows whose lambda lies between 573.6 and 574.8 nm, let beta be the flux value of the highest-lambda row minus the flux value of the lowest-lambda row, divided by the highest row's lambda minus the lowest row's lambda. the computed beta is -0.1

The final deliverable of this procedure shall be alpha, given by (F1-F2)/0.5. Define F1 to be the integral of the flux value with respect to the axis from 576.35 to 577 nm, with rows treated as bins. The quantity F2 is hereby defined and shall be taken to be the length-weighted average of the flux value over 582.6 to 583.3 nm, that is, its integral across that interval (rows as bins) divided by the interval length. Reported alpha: -5.7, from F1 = 4.74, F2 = 7.60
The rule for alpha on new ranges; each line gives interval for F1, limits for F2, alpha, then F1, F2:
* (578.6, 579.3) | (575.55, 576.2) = -3.8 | 5.06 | 6.96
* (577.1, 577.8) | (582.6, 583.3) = -4.4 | 5.38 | 7.60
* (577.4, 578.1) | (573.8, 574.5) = -4.4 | 5.21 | 7.41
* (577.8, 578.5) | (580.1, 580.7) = -5.2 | 4.91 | 7.52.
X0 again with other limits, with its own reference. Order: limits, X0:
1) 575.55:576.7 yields 575.751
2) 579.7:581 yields 579.742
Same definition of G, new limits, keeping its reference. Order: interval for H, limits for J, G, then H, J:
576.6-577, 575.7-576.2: 0.042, -0.02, -0.063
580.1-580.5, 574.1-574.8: 0.075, 0.02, -0.055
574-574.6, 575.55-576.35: 0.053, -0.03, -0.085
